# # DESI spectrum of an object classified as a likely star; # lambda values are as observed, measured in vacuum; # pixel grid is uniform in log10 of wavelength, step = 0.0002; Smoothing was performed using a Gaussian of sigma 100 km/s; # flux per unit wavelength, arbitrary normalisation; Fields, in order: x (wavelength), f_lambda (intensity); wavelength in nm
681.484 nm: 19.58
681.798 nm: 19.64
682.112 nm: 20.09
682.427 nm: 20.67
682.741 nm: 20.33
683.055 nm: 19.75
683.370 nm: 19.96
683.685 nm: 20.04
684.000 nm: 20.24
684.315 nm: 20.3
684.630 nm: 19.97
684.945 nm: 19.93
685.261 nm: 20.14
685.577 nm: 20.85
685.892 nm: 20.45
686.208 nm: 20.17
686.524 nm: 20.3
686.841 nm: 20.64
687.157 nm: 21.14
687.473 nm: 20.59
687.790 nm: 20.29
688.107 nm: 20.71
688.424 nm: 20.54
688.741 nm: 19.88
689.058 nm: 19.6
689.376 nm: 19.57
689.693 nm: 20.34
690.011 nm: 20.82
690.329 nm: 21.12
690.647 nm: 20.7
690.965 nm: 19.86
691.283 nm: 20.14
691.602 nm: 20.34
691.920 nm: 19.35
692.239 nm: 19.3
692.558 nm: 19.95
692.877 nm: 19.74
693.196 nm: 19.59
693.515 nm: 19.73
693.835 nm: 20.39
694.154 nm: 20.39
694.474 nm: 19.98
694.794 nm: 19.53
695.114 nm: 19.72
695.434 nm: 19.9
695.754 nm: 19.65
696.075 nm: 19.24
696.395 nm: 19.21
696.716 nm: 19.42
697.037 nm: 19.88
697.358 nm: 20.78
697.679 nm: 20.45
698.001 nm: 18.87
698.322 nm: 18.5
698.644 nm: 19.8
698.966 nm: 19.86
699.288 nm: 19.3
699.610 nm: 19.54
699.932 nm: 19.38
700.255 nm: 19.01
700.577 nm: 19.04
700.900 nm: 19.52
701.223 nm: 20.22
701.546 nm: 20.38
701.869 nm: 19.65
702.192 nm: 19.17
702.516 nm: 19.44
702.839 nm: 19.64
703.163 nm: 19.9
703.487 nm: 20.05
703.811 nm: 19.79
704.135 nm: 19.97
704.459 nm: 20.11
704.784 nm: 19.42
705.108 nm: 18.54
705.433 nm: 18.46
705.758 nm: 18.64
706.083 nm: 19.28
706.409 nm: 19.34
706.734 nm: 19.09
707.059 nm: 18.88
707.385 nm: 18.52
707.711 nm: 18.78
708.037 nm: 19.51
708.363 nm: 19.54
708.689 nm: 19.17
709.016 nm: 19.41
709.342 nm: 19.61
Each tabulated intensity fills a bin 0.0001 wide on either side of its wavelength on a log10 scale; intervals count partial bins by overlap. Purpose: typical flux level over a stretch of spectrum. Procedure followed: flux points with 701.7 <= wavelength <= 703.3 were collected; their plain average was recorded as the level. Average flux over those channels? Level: 19.6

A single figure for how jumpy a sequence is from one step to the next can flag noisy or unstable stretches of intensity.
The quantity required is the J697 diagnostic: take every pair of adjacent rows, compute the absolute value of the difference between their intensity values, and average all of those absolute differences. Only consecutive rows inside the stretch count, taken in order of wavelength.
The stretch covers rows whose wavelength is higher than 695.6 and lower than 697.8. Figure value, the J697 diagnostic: 0.39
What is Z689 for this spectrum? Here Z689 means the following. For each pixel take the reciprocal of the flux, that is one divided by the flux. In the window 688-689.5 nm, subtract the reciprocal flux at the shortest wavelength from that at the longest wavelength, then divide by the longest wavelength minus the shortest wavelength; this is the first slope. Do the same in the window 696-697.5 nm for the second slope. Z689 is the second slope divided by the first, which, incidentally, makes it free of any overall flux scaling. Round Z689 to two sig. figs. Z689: -1.4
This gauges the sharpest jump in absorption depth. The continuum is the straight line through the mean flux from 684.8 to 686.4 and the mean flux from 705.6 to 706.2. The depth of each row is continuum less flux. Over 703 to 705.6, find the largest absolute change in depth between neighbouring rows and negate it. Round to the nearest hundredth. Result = -0.86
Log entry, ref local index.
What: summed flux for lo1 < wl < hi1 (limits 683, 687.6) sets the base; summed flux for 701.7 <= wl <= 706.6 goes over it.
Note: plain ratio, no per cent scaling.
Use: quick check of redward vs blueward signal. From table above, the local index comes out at 0.957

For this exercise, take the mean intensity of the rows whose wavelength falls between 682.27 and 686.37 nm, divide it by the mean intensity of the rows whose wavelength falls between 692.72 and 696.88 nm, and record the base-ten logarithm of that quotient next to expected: 0.011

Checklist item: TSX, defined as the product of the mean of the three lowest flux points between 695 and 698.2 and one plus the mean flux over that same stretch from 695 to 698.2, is 396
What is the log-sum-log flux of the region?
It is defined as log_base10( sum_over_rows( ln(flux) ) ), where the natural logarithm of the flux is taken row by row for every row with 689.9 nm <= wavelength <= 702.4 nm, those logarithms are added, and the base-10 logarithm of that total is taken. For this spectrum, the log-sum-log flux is 2.07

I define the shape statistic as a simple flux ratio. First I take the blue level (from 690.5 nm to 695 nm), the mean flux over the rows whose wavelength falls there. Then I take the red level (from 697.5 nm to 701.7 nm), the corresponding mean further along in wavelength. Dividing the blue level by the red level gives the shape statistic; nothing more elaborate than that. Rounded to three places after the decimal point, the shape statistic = 1.020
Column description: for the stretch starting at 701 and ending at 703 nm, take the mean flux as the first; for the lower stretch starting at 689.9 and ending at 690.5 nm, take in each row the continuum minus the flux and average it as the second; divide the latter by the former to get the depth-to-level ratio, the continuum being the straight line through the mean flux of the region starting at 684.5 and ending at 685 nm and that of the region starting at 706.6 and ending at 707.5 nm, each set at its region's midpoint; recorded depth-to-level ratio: -0.065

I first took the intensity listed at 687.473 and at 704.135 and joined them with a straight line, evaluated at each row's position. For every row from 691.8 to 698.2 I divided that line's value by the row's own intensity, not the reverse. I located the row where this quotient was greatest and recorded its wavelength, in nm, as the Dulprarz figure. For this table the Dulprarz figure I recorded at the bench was 698.001 nm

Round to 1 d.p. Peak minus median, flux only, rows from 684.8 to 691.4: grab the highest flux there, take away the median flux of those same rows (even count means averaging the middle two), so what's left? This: 0.8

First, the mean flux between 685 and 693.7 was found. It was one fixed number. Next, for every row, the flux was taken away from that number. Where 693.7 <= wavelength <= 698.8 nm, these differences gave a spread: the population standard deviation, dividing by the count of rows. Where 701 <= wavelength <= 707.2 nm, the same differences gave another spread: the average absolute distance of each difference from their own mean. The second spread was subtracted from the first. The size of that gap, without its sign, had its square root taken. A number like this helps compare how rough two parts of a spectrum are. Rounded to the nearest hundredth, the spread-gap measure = 0.34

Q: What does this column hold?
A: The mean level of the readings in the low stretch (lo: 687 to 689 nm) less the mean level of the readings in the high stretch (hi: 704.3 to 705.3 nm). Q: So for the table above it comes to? 1.2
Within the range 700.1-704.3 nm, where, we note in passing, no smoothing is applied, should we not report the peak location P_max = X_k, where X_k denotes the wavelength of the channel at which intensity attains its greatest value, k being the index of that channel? 701.546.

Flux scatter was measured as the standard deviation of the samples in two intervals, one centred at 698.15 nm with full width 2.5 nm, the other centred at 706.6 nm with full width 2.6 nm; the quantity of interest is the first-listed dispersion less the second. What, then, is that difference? 0.4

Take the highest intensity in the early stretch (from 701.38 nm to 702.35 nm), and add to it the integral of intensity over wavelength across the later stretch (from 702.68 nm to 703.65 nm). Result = 40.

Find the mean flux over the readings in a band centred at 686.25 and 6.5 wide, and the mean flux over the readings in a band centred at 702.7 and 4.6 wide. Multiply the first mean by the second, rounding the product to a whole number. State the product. 399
